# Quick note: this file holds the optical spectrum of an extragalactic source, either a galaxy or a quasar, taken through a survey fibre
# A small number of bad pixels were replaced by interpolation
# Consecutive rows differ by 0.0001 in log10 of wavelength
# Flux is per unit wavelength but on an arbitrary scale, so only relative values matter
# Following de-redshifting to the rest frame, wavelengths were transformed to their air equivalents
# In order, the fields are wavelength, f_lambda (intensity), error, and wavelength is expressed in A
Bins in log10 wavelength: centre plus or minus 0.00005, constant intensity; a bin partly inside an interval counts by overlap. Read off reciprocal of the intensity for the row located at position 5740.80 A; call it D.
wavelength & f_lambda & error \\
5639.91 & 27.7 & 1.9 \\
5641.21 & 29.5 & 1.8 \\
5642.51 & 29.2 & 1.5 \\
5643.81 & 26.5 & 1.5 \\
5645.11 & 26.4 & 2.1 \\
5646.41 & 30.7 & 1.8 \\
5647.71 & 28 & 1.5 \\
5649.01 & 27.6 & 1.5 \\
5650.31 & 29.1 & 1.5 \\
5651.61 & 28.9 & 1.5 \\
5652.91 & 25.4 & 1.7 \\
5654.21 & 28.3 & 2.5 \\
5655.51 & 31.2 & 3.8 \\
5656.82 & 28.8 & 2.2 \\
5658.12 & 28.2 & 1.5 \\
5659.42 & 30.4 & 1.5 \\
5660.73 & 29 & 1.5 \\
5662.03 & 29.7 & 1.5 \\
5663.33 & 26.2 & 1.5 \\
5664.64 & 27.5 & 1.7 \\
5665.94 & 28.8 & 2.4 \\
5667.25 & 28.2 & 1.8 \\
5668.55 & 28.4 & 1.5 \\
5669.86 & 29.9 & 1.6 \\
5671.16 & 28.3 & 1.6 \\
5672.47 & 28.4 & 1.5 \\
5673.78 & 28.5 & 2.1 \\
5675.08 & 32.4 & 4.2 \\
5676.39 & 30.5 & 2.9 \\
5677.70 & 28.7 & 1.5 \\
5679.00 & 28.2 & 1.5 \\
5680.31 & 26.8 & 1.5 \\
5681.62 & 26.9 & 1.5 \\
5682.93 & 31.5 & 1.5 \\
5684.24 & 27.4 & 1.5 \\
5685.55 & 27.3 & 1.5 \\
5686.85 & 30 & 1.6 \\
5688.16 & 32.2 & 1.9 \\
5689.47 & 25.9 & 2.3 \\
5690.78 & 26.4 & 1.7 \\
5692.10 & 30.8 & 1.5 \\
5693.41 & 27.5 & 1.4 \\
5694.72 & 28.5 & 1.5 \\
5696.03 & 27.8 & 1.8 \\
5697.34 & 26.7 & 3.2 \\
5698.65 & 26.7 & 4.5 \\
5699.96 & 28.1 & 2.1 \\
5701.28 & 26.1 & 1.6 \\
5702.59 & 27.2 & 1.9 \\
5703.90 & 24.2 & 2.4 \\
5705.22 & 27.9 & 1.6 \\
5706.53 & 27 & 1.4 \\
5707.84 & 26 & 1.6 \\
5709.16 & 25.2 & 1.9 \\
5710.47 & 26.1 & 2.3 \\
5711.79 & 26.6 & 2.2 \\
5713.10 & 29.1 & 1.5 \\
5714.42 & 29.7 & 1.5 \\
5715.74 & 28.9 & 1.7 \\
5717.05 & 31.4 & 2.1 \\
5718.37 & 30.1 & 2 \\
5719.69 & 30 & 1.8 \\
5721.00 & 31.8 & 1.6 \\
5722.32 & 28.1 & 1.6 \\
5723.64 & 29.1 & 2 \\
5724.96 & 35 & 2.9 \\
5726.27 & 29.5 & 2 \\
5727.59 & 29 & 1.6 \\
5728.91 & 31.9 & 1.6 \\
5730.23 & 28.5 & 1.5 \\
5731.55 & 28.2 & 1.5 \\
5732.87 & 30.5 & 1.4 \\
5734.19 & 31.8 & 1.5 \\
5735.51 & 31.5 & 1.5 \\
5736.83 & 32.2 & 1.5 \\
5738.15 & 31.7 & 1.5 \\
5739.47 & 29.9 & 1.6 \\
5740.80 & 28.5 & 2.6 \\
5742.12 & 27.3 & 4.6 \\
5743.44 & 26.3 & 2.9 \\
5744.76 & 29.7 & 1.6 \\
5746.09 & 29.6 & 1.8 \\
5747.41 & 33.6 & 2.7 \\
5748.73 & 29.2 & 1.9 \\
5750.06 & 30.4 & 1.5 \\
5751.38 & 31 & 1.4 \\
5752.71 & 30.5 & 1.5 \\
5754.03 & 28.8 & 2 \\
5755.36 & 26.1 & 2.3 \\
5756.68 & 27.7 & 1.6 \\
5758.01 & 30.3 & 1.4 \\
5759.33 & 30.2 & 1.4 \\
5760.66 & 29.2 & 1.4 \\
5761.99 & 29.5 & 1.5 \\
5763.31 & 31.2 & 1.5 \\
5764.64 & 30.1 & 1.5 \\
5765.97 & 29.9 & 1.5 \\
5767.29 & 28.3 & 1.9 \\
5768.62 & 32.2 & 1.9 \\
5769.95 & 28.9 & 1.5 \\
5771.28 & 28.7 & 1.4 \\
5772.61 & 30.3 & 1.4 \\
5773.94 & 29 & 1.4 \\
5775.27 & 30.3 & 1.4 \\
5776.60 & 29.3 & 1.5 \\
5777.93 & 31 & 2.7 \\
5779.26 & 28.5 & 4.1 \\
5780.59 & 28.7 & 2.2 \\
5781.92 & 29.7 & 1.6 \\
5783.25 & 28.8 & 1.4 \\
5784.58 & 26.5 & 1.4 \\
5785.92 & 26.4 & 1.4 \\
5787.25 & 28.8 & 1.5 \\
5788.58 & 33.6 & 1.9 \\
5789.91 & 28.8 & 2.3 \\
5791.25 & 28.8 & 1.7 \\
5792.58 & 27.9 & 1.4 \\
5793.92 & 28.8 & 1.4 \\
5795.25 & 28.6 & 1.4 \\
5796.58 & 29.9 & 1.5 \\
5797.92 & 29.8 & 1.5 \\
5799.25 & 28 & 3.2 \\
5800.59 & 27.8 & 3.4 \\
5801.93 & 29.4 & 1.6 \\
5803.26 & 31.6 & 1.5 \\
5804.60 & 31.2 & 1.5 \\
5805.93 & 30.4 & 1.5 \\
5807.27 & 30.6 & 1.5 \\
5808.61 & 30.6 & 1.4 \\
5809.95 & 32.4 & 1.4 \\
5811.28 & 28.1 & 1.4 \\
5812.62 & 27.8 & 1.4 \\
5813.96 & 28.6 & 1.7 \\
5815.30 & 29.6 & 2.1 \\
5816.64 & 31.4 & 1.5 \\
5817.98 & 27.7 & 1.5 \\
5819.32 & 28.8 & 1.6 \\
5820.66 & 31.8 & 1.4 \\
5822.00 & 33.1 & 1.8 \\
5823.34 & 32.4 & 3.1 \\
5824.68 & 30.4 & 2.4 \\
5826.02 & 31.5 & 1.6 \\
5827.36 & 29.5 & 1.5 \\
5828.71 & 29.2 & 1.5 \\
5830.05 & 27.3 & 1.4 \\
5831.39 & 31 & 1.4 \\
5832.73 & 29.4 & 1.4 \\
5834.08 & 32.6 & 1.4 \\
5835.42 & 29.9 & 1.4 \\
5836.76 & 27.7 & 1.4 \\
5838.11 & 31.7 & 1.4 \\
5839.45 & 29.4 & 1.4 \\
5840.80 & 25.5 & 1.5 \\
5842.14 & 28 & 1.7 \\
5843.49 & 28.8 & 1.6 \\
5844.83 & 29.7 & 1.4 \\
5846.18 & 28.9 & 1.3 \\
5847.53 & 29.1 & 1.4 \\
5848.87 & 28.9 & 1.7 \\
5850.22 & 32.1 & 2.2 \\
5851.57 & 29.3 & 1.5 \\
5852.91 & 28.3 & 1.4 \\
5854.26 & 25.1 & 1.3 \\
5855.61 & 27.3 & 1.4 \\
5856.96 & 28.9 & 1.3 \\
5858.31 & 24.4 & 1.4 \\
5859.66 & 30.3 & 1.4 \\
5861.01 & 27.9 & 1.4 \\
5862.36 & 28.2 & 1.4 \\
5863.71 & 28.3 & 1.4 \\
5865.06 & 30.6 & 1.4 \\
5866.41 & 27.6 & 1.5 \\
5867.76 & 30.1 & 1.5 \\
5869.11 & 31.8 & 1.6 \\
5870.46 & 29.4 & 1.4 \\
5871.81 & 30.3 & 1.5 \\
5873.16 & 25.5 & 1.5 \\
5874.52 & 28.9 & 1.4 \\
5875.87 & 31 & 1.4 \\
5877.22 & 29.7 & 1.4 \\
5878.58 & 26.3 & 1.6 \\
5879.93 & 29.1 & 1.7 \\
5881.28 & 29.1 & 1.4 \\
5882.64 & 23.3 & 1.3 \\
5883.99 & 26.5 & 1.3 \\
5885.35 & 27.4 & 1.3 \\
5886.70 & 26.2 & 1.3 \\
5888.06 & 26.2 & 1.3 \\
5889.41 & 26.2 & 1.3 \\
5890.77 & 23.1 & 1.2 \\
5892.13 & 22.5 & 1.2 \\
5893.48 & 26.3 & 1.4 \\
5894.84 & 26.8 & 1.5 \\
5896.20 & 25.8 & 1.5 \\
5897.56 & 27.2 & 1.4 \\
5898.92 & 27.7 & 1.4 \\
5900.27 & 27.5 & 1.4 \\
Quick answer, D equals 0.0351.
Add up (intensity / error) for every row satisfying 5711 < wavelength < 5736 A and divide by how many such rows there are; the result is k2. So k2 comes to 17.6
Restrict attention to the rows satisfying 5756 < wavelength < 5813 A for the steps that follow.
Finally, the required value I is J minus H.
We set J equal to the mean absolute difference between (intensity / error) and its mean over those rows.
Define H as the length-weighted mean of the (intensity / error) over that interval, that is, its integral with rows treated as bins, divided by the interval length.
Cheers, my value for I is -15.7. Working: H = 18.5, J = 2.7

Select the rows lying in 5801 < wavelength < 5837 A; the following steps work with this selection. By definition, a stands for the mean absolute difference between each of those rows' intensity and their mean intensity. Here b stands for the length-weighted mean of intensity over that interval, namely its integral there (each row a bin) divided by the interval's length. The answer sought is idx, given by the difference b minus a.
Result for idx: 28.8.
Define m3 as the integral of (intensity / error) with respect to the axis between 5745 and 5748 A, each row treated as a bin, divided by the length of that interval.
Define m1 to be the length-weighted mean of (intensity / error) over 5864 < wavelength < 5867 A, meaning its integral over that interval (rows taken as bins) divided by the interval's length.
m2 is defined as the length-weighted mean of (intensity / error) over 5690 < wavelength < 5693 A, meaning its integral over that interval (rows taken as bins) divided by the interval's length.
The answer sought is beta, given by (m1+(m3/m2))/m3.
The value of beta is 1.40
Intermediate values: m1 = 20.2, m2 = 17.8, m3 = 15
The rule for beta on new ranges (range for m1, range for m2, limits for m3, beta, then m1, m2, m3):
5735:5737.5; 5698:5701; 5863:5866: 1.12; 21.3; 10.5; 21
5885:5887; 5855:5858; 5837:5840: 1.01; 20.7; 20.5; 22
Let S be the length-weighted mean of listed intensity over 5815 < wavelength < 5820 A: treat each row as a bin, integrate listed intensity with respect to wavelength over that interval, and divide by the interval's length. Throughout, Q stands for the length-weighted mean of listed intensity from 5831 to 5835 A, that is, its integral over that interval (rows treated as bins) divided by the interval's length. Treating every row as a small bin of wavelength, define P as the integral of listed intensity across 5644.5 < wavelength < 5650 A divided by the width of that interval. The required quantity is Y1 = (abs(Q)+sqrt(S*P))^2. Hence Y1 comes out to 3567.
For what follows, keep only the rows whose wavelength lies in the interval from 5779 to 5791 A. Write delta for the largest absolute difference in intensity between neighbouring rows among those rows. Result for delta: 4.8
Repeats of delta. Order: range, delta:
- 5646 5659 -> 3.5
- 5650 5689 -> 4.6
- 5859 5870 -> 3.0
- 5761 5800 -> 4.8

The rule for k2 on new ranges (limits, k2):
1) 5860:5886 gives 19.8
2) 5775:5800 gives 17.1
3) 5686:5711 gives 14.9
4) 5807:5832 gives 18.9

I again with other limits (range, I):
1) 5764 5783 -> -14.1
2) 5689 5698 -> -12.3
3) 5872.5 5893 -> -18.1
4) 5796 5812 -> -15.2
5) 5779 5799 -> -14.8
